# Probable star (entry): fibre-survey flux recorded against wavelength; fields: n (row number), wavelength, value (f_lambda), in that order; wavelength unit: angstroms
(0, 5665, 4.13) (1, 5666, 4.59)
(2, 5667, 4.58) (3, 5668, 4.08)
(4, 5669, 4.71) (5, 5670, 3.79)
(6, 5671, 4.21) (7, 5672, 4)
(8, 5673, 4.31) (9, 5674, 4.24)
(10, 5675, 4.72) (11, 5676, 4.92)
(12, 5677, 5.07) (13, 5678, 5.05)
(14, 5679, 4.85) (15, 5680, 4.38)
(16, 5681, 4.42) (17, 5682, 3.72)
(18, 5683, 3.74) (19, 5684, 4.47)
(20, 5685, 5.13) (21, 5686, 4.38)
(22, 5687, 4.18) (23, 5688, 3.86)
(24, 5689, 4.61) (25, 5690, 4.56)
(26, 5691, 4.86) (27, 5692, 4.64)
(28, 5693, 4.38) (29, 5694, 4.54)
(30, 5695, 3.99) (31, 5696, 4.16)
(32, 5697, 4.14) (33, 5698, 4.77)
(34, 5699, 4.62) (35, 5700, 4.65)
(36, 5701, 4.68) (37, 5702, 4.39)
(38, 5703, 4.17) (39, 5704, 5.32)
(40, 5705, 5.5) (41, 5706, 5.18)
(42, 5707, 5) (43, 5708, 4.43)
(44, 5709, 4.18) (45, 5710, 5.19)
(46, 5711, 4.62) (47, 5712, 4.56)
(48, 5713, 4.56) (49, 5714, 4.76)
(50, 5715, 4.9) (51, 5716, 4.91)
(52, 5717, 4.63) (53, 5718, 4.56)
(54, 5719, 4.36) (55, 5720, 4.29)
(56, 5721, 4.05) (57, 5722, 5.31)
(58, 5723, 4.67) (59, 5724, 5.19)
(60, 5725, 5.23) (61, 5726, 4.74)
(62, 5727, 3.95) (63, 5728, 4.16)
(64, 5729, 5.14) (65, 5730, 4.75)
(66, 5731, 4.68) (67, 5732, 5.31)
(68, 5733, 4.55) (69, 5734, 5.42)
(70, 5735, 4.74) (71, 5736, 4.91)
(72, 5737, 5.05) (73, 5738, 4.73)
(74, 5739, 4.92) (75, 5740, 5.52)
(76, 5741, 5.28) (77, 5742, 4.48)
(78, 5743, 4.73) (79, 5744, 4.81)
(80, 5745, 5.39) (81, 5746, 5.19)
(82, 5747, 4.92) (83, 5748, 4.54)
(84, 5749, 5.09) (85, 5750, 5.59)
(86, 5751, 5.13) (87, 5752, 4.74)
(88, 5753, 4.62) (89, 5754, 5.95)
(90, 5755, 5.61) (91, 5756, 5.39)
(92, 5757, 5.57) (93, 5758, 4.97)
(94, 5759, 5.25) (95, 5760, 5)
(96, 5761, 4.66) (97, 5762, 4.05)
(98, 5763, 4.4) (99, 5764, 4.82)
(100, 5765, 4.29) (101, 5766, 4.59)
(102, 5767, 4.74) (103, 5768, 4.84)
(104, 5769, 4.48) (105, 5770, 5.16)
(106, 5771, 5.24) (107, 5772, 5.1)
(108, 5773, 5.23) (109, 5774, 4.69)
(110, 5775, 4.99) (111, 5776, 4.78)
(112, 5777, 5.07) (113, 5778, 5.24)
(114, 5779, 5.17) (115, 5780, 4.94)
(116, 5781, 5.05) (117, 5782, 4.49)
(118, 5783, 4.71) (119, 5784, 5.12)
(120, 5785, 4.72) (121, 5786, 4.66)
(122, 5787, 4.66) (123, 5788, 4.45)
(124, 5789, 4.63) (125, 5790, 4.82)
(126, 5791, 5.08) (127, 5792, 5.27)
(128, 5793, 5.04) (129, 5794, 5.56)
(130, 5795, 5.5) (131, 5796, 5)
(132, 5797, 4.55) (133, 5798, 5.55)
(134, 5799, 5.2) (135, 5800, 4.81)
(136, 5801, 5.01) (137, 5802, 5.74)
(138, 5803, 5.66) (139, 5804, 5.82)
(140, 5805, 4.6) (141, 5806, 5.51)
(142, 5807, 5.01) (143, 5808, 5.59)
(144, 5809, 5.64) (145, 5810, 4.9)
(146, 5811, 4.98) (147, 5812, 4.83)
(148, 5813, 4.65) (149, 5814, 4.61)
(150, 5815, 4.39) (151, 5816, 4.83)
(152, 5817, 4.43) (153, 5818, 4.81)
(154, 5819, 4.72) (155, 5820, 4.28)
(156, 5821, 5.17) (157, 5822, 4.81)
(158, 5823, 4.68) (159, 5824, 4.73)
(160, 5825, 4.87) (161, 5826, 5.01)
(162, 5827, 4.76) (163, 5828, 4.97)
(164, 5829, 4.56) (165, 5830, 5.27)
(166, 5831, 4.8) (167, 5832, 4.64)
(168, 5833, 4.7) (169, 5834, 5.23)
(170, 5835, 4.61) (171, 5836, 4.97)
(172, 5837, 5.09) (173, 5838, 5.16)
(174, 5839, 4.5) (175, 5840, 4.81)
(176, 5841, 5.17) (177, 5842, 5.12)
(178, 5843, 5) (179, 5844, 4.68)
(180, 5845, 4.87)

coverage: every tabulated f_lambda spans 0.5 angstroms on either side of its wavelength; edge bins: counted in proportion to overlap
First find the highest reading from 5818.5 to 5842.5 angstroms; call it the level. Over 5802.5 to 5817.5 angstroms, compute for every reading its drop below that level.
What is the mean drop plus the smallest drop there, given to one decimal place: -0.3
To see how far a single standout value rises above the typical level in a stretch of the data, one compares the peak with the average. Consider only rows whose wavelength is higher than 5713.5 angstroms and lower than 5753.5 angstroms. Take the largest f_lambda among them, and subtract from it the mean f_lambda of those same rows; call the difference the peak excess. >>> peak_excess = 0.74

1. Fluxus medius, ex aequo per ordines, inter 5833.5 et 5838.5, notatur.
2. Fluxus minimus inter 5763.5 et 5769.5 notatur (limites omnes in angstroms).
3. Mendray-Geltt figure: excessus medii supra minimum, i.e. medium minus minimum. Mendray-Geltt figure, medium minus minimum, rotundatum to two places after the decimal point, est 0.72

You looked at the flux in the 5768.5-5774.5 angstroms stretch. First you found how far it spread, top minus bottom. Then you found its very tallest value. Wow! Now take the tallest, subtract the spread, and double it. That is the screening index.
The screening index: 9.0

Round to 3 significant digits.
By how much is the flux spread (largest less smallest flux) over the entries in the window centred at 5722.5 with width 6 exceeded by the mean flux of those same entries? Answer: 3.53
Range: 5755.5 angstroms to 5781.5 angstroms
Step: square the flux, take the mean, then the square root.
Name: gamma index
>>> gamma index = 4.92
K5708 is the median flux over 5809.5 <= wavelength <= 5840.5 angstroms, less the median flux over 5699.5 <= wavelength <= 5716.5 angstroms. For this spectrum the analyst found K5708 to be 0.13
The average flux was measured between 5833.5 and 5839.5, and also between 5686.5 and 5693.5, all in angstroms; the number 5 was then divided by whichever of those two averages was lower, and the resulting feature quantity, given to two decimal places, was 1.13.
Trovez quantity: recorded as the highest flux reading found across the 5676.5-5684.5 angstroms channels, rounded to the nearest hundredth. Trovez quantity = 5.07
